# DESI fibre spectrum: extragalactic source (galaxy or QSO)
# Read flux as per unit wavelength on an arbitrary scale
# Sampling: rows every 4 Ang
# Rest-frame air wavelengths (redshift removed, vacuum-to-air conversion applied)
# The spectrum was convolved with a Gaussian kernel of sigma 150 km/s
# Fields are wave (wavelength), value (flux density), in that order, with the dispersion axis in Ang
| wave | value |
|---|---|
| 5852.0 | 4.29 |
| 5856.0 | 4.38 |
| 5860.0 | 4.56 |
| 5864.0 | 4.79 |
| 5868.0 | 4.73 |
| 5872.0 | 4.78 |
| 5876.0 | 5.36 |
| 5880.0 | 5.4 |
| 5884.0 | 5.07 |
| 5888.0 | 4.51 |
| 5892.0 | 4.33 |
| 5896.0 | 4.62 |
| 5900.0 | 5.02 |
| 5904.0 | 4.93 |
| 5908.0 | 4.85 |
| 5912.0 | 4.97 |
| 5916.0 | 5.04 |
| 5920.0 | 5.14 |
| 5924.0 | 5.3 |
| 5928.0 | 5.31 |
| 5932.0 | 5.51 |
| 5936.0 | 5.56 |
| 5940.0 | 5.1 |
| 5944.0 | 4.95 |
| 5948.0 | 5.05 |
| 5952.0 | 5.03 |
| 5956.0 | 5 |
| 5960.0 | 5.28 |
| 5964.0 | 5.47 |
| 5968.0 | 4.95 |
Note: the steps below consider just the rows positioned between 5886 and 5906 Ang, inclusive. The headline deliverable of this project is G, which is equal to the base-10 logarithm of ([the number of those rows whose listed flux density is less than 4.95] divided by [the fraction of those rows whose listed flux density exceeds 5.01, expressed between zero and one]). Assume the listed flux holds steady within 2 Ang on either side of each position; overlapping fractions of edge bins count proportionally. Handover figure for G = 1.3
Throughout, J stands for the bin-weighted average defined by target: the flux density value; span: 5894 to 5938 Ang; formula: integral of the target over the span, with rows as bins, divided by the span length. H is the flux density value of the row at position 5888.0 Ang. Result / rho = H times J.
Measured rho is 23.1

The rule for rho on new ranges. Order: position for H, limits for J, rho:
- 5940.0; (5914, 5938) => 27.1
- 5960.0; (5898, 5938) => 27.3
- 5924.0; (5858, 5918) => 25.8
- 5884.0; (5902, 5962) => 26.0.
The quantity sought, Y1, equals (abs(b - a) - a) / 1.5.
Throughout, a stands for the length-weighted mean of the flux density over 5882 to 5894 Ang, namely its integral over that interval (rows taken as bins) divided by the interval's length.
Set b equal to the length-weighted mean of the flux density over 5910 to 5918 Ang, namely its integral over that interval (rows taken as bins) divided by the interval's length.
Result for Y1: -2.85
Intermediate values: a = 4.6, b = 5.0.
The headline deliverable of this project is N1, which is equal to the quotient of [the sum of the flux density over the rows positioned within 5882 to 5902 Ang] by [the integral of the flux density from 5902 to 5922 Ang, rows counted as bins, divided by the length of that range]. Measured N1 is 4.72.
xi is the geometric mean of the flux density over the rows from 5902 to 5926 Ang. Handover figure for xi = 5.04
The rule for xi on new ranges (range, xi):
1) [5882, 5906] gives 4.74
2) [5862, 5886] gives 5.01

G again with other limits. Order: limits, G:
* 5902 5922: 0.7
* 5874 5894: 0.5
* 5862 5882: 0.9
